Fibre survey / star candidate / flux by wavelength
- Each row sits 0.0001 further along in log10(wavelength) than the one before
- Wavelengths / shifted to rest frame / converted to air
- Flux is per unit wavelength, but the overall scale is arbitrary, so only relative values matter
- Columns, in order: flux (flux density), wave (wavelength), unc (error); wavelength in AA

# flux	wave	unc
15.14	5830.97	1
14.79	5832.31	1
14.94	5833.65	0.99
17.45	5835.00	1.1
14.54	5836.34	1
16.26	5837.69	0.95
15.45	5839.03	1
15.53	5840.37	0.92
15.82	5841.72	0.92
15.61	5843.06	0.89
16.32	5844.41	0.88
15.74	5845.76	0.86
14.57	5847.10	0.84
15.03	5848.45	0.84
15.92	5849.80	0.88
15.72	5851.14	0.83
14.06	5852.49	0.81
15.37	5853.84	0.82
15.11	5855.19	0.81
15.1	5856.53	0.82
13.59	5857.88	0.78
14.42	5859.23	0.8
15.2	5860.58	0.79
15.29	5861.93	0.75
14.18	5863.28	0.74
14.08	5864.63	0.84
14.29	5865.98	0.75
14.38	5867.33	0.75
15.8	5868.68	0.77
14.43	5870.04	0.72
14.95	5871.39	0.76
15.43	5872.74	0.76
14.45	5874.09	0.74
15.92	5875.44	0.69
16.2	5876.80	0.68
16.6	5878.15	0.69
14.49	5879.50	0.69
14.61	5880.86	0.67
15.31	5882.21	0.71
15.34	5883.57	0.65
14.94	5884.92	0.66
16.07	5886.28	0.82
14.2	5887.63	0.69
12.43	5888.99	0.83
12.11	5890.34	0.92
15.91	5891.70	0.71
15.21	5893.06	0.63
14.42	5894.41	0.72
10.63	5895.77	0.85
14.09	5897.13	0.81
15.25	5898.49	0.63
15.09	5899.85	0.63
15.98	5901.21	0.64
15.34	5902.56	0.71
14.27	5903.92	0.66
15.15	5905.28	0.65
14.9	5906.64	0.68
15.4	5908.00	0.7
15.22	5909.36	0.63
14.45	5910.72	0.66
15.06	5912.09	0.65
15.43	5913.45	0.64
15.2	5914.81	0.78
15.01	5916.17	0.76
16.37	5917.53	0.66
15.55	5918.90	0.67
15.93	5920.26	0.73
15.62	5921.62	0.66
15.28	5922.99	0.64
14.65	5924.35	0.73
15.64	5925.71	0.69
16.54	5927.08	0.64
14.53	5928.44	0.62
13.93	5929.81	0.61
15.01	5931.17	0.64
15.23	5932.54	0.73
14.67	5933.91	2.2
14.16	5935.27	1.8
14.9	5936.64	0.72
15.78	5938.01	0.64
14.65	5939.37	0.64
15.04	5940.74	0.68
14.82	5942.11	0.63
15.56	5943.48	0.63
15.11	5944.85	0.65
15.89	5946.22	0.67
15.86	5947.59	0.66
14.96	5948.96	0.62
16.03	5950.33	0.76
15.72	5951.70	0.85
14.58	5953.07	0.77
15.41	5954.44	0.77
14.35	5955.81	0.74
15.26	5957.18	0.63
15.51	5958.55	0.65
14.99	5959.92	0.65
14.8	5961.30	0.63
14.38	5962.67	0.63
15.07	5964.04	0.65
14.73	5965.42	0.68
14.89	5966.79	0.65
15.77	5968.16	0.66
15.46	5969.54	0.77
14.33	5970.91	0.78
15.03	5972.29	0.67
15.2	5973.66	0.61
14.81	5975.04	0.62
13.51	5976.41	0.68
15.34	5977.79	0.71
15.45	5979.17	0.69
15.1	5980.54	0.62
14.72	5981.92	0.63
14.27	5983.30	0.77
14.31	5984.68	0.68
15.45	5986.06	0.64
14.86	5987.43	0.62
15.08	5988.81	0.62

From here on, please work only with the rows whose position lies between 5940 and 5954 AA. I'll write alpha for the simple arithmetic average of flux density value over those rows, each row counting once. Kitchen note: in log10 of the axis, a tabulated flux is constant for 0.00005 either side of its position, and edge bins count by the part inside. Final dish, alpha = 15.4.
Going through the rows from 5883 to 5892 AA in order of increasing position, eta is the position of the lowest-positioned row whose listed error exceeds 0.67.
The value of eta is 5886.28 AA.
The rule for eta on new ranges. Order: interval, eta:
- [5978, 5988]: 5979.17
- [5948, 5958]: 5950.33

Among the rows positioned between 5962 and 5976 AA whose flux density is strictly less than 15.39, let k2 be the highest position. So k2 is 5975.04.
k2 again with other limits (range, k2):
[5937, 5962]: 5961.30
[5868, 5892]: 5890.34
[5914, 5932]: 5931.17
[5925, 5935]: 5933.91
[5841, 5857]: 5856.53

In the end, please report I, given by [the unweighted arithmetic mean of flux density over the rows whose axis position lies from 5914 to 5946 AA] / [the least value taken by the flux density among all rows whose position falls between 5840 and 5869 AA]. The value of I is 1.12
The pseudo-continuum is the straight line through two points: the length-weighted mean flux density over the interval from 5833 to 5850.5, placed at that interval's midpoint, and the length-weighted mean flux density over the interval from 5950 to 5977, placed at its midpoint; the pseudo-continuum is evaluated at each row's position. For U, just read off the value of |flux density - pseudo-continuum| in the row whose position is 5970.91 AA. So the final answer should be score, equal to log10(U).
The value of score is -0.21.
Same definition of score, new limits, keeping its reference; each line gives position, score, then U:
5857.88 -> 0.29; 1.95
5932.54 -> -1.10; 0.08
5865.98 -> 0.08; 1.21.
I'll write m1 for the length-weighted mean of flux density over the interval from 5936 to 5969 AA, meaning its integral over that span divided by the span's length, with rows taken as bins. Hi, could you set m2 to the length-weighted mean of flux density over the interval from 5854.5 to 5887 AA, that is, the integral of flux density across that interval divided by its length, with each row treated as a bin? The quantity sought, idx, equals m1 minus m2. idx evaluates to 0.16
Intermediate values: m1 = 15.2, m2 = 15.01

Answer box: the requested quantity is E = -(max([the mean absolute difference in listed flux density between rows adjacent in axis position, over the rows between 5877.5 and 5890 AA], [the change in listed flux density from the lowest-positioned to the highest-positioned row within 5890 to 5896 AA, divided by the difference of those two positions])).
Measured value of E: -1.02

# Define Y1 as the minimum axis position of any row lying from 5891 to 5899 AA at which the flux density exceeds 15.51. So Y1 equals 5891.70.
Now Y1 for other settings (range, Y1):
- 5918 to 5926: 5918.90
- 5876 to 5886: 5876.80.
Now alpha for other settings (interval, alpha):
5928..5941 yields 14.8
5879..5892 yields 14.5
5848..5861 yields 15.0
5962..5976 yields 15.0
